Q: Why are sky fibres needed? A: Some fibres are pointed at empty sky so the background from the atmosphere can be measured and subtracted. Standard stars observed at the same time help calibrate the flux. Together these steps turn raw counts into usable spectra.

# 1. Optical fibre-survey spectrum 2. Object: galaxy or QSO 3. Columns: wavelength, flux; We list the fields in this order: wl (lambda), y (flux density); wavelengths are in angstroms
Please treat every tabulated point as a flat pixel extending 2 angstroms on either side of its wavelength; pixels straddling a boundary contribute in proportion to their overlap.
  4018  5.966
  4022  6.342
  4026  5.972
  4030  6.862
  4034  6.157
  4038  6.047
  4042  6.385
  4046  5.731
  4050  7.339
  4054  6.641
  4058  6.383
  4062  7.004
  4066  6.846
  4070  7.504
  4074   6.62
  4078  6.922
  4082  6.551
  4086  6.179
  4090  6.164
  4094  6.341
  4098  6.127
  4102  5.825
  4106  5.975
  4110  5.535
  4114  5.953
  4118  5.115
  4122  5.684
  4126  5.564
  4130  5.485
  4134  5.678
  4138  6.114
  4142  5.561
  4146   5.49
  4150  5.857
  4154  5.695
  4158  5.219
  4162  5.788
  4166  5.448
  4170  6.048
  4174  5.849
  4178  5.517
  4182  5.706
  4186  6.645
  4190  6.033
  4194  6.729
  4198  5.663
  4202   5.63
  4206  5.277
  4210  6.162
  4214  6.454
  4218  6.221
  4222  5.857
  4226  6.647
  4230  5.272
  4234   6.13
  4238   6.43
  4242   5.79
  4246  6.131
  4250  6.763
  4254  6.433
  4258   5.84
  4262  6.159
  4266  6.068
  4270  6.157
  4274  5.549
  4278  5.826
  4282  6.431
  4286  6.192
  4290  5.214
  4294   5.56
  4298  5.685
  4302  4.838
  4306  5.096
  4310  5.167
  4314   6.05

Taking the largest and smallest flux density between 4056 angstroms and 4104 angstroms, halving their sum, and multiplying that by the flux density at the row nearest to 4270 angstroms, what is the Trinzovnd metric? 41.0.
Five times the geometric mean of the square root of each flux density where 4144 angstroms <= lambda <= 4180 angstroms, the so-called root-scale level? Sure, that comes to 11.9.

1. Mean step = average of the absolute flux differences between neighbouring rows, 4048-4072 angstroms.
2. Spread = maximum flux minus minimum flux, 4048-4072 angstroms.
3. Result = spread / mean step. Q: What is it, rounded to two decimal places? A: 2.34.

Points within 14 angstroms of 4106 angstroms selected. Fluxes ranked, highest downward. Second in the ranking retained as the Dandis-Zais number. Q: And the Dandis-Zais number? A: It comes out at 6.127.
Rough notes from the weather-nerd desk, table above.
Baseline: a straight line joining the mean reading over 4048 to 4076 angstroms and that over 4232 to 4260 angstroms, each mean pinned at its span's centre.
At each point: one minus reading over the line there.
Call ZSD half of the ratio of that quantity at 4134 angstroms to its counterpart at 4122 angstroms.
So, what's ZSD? 0.48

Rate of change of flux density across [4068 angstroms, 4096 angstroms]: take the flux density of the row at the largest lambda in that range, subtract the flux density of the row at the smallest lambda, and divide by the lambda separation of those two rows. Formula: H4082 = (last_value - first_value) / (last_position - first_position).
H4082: -0.048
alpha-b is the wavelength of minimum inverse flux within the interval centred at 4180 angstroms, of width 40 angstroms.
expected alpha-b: 4194 angstroms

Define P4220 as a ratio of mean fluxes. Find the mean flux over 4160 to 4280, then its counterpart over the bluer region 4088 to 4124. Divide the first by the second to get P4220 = 1.03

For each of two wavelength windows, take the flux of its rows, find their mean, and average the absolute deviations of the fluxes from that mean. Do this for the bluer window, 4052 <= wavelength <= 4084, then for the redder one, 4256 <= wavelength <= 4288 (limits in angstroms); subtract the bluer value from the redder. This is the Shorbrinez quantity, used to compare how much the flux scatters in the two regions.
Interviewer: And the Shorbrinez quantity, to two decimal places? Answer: -0.04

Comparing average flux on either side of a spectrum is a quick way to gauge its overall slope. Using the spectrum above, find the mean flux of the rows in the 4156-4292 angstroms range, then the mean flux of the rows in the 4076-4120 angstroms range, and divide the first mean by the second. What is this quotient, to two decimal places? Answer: 0.99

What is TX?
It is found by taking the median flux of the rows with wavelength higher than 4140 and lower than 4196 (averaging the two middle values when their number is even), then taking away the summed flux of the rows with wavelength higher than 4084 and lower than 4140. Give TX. -76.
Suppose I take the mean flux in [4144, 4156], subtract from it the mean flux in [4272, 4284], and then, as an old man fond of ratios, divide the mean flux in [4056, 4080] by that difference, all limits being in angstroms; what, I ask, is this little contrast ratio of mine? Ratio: -27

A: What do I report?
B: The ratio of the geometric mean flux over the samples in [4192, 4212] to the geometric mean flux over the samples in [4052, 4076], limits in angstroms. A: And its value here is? 0.86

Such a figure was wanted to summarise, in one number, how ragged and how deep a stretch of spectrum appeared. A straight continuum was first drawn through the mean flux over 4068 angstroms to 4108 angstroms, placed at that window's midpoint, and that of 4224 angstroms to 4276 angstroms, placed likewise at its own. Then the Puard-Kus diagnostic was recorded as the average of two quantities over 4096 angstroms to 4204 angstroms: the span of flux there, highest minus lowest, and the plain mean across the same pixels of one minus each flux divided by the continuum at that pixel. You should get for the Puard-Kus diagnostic 0.849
